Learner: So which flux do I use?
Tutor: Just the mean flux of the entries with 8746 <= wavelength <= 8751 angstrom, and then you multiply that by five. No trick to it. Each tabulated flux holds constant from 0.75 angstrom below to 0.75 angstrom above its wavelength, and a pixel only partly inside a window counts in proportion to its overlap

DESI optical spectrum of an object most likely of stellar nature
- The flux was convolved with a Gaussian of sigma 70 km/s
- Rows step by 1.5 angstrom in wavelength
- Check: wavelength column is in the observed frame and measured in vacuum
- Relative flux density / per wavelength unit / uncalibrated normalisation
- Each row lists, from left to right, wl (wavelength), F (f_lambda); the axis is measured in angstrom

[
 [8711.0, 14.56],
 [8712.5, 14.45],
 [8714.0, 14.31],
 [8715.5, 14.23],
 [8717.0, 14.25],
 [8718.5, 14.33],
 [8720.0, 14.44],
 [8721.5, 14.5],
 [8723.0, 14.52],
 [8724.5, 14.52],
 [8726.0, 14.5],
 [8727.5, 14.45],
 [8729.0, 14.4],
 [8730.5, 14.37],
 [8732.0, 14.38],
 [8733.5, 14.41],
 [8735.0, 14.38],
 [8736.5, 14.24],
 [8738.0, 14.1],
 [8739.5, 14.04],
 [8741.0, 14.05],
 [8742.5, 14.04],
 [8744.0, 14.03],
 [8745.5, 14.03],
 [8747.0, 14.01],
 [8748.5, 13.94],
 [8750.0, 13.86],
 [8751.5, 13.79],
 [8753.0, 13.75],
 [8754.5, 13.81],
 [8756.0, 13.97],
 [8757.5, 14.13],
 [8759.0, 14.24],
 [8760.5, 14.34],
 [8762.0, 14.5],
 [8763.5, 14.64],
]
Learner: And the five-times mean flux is 69.7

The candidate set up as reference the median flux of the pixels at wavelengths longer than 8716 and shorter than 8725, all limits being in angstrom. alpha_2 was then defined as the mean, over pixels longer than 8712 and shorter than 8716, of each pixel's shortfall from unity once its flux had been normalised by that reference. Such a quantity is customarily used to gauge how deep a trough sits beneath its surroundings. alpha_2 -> 0.010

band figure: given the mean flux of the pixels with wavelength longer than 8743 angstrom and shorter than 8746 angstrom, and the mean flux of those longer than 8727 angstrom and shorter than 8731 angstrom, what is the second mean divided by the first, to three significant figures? 1.03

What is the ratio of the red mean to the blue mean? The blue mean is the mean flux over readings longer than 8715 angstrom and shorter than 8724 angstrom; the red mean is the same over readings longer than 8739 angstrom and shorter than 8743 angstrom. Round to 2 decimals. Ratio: 0.98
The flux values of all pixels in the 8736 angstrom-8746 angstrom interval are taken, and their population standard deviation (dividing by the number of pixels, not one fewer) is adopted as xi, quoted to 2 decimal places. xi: 0.07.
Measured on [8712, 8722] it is 0.10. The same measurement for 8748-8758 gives 0.12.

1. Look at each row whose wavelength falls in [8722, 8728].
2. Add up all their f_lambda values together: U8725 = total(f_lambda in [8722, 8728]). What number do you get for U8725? 58.0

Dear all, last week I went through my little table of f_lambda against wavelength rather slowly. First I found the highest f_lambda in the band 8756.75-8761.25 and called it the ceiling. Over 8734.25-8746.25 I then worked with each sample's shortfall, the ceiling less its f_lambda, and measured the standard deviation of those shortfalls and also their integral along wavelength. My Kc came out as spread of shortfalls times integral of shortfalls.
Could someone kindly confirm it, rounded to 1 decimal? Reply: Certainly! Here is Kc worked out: 0.3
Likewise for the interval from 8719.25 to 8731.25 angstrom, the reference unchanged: -0.1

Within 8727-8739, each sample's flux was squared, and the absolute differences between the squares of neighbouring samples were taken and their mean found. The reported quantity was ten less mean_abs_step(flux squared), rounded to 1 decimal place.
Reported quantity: 8.2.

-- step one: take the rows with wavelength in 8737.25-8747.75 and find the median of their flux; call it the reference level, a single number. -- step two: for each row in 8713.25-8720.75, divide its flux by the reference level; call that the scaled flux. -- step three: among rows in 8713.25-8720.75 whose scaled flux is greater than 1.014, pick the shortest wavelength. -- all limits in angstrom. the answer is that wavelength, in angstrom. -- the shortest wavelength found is 8714.0 angstrom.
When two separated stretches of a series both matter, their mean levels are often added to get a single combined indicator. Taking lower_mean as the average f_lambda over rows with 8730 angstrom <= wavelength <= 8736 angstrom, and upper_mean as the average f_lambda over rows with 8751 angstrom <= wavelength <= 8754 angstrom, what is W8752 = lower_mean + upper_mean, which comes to 28.2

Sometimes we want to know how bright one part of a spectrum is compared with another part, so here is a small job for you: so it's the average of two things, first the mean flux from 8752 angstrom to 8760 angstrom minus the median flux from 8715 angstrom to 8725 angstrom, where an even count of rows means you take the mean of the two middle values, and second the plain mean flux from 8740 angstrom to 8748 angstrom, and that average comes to 6.79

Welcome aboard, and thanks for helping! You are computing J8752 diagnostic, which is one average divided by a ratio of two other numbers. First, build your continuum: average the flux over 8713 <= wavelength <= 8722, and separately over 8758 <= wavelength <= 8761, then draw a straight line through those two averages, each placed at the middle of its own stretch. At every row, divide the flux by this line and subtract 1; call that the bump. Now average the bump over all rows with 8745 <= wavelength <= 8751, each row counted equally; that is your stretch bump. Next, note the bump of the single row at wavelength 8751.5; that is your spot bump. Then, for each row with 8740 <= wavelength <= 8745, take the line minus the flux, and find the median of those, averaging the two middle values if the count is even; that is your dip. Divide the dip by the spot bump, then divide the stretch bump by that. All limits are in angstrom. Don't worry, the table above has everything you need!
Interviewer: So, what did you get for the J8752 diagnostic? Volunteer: 0.003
